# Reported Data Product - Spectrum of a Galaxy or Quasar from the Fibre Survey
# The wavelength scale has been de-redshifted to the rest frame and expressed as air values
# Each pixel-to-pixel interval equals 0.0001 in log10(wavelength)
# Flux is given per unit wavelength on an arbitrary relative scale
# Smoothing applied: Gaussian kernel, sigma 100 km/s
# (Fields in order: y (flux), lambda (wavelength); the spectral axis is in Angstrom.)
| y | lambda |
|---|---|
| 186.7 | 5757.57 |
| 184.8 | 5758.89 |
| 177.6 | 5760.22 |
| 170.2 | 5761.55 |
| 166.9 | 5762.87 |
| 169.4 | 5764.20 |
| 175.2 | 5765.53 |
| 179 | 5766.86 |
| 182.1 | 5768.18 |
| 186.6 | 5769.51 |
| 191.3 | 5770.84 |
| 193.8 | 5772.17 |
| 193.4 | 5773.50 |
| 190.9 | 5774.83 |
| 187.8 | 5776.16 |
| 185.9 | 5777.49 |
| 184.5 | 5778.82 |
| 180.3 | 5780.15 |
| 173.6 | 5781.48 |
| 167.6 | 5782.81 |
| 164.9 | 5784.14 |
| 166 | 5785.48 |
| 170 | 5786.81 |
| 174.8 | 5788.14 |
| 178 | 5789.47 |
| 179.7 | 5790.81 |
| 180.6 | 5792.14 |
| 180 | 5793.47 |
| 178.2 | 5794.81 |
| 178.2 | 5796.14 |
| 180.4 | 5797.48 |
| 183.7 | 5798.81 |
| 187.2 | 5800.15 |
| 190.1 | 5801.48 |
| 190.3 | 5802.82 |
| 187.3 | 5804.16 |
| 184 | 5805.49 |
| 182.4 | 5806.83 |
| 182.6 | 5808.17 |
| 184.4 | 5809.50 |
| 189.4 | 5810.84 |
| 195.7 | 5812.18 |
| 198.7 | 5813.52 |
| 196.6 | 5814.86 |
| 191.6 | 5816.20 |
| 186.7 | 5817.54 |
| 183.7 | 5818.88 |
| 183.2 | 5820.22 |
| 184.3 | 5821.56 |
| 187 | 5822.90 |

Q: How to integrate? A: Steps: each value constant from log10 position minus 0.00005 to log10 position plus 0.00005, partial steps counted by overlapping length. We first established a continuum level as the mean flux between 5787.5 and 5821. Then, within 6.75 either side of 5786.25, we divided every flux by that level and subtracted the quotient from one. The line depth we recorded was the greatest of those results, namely 0.109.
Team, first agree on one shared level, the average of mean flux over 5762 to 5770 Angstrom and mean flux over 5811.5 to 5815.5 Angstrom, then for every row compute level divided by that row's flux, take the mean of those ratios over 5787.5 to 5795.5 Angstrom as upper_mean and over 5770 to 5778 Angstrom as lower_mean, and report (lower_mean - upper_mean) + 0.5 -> 0.43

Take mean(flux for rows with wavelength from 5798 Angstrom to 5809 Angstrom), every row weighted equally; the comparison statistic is 186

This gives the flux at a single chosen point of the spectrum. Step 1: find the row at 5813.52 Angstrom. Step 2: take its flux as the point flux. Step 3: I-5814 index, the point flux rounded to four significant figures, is 198.7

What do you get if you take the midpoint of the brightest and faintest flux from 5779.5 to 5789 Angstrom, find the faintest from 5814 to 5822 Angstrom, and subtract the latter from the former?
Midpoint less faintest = -11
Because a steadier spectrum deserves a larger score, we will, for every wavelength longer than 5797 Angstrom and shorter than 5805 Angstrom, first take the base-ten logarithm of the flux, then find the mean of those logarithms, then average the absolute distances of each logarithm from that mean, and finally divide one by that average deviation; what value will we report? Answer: 144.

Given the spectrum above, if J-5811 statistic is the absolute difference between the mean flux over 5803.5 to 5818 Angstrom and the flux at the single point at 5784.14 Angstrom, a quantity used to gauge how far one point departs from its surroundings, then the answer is 24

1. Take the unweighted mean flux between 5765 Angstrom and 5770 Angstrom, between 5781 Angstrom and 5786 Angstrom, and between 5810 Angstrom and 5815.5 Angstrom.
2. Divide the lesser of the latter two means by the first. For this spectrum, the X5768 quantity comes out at 0.93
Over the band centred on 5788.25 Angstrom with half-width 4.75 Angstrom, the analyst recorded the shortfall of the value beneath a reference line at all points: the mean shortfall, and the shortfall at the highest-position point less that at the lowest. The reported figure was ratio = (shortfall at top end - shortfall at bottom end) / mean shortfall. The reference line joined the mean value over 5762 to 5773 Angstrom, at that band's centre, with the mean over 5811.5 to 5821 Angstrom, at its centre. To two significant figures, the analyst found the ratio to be -1.2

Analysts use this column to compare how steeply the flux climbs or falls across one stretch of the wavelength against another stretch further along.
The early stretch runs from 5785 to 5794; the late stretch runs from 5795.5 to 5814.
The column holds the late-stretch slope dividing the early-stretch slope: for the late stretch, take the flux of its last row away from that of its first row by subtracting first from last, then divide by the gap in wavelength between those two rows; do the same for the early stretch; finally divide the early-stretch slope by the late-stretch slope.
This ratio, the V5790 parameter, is 1.5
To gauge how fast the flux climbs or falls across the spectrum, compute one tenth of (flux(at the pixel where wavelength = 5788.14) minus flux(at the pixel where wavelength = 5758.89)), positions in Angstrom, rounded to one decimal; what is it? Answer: -1.0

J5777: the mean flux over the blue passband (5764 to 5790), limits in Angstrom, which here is 180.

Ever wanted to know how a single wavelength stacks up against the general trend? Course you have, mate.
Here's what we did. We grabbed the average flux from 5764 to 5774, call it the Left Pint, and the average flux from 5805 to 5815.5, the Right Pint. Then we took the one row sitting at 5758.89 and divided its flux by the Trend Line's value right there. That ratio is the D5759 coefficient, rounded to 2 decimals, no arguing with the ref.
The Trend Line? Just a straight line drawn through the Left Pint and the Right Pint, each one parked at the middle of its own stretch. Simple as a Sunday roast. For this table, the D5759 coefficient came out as 1.01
